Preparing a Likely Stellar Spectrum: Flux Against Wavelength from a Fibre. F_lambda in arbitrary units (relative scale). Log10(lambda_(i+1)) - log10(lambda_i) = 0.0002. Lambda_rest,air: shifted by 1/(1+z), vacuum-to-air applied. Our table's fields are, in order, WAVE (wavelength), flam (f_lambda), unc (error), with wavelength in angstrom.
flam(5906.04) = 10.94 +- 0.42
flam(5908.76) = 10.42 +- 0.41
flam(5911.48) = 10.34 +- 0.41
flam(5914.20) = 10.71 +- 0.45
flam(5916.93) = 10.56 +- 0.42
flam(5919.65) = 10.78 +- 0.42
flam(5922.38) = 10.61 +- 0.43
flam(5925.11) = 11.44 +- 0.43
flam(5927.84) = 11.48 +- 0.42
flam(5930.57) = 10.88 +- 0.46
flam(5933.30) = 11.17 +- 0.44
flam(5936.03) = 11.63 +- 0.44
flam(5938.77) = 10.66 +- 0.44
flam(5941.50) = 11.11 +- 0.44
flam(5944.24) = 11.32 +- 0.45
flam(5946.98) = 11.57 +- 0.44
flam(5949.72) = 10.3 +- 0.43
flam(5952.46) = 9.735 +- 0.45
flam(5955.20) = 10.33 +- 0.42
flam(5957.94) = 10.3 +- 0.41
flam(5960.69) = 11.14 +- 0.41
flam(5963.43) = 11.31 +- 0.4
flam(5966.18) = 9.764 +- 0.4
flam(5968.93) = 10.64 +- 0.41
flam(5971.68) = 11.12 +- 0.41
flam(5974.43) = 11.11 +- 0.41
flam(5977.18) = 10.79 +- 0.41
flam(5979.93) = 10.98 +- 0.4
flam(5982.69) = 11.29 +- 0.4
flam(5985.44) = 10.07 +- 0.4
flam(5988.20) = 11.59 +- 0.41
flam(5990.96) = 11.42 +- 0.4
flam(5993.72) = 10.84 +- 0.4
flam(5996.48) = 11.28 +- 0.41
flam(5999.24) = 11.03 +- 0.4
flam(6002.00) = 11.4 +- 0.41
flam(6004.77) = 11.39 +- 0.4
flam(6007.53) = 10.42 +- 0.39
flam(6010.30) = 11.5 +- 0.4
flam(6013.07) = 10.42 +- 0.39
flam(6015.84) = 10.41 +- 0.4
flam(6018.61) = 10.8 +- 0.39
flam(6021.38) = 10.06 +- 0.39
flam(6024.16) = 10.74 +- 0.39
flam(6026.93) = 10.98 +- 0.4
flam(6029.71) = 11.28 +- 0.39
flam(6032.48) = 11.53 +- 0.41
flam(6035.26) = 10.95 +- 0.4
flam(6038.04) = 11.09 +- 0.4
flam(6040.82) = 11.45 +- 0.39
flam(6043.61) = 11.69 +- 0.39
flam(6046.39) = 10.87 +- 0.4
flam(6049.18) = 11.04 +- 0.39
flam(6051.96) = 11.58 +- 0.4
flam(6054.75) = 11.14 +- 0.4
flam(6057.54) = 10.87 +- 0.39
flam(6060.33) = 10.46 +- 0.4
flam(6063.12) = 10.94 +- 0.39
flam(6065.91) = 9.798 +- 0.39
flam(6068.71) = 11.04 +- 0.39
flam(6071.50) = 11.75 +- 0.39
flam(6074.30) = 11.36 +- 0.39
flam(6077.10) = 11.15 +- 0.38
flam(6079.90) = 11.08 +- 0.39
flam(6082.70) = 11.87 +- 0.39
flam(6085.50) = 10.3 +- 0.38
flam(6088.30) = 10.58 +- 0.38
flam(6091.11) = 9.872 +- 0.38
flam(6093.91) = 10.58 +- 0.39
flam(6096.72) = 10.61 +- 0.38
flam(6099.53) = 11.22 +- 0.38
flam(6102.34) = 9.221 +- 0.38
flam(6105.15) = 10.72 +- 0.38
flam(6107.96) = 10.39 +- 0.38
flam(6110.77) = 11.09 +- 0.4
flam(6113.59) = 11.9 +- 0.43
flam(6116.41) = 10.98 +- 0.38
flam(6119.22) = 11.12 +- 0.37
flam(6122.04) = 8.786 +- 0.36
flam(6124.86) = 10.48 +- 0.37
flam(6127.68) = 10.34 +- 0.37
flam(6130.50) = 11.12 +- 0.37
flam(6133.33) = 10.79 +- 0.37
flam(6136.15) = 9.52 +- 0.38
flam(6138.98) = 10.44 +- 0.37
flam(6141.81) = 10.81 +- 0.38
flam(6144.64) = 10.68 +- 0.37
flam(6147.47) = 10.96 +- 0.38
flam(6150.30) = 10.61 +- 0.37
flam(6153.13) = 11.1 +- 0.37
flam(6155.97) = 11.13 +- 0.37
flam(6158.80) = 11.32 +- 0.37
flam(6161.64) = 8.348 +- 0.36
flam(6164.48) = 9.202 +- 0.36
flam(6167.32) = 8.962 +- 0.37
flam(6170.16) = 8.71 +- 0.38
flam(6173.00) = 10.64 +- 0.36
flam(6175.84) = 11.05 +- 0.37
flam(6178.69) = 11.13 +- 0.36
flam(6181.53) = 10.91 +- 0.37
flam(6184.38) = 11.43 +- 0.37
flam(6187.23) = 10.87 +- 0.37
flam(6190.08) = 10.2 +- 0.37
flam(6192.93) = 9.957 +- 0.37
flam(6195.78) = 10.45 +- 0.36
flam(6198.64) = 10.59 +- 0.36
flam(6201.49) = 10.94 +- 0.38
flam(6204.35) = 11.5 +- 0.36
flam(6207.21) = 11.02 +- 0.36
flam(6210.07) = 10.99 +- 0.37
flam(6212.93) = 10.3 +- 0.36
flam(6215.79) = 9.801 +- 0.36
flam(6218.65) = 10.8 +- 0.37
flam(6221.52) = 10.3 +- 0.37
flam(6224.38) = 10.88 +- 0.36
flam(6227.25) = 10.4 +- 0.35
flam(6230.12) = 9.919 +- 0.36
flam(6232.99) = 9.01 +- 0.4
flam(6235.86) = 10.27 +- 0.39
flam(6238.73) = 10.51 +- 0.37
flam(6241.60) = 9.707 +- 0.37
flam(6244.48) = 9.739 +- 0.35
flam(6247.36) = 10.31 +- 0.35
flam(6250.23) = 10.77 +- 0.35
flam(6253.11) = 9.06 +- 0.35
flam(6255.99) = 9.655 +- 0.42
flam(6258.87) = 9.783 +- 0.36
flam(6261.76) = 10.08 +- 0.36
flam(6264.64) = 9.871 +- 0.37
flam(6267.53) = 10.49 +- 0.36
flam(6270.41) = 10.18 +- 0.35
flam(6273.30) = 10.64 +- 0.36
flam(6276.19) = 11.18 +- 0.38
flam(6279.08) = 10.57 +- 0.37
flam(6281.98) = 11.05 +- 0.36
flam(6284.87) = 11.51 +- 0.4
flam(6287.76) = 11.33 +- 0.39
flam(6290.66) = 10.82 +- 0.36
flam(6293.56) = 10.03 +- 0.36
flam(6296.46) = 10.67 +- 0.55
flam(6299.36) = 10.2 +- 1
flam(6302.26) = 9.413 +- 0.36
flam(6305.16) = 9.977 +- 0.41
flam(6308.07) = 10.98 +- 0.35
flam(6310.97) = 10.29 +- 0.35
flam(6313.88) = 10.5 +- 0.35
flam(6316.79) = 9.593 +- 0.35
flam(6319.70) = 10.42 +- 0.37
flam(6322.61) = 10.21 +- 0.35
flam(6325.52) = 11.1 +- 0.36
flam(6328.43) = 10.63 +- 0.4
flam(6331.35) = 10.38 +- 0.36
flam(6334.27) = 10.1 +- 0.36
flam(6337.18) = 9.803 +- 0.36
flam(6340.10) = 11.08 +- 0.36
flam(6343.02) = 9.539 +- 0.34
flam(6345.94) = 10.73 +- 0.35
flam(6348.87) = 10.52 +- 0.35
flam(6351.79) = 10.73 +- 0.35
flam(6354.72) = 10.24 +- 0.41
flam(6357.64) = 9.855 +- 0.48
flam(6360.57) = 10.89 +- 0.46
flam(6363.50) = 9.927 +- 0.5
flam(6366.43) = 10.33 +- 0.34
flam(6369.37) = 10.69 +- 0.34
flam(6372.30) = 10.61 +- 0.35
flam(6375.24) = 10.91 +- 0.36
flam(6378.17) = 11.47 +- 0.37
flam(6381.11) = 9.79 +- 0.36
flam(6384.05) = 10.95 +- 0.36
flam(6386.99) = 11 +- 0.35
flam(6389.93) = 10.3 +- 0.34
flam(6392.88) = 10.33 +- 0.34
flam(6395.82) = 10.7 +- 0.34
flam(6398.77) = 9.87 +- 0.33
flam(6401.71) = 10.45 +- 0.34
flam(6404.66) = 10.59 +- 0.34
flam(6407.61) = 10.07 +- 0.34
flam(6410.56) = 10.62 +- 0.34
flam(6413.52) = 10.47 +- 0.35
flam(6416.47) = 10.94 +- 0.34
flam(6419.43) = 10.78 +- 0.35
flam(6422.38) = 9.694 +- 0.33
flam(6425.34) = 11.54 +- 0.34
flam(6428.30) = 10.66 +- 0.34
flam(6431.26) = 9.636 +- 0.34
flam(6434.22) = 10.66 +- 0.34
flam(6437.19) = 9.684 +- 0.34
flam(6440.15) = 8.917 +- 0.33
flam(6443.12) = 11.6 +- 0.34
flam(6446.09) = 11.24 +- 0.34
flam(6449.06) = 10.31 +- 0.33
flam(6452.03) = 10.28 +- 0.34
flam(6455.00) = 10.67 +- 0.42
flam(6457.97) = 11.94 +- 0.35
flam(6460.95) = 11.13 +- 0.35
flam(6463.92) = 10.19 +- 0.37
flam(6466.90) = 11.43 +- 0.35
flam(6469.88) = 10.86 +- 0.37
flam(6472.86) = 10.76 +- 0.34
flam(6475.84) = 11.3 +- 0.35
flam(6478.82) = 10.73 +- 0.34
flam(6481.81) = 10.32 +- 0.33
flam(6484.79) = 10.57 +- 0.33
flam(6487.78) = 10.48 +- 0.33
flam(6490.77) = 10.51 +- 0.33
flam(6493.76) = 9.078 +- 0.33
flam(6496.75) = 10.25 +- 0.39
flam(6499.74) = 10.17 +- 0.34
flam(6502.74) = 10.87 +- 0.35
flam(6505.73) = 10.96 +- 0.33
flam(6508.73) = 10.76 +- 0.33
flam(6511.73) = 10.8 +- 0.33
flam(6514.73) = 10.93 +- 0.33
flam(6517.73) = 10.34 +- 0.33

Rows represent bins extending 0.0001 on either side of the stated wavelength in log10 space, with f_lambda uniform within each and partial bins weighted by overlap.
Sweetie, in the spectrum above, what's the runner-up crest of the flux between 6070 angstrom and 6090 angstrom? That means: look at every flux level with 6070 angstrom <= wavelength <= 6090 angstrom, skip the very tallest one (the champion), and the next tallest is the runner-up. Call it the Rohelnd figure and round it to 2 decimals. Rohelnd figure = 11.75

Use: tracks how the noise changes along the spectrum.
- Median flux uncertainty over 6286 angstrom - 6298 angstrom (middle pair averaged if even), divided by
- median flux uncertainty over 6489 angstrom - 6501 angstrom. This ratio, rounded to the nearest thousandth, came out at 1.119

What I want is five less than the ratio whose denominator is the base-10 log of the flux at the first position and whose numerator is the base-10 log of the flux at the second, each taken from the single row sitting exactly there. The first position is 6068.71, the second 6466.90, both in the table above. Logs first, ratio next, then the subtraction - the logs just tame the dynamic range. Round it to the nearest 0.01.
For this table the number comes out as -3.99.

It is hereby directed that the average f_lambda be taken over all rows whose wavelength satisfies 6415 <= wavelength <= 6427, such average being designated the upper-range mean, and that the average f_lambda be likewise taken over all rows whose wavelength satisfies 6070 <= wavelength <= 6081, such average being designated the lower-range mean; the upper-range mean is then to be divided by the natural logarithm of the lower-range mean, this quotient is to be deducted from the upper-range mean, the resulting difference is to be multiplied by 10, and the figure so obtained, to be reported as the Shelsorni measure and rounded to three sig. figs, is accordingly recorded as 63.2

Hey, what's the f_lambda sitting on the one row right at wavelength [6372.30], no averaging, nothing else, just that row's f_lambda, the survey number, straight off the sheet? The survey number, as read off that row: 10.61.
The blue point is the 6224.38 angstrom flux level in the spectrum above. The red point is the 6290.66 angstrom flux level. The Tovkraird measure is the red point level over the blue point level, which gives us 0.99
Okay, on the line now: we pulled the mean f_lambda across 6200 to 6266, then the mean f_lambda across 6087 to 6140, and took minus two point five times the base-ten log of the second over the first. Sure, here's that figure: -0.028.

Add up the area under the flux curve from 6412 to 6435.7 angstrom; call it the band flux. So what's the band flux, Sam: 250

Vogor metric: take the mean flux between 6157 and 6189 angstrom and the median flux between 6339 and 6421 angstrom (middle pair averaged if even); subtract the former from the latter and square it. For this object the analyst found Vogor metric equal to 0.13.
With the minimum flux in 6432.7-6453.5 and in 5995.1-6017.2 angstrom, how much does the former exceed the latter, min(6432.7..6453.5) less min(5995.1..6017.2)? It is -1.5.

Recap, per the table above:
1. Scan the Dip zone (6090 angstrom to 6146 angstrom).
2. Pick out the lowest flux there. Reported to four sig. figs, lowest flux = 8.786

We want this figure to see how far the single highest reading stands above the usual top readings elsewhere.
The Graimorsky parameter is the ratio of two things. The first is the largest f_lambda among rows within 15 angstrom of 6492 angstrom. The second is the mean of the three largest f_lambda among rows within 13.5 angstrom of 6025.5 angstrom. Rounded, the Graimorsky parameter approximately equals 0.97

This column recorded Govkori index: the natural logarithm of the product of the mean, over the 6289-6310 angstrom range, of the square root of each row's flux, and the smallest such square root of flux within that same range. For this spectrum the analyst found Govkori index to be 2.29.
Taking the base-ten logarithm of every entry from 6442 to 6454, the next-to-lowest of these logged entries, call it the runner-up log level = 1.013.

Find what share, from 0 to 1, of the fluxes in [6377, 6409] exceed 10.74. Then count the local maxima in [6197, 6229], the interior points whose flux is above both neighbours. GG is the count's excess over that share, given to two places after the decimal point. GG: 2.73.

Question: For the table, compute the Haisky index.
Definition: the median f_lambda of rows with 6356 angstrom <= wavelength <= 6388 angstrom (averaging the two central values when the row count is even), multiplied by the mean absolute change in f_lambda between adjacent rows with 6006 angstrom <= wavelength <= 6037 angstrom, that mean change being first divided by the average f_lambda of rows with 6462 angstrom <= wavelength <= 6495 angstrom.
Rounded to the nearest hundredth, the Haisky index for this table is 0.54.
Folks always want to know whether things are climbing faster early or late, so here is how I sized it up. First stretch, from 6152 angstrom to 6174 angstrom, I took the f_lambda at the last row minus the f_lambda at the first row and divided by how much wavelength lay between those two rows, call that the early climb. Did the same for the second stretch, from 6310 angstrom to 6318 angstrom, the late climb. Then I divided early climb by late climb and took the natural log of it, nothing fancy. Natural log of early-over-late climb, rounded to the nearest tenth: -1.6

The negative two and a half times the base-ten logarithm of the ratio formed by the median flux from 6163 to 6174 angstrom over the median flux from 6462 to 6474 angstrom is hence 0.19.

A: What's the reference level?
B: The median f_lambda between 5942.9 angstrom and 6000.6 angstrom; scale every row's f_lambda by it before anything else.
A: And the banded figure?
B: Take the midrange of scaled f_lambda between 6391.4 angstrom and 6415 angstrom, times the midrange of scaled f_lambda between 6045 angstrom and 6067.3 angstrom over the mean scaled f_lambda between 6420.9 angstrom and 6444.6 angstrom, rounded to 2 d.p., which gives 0.97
